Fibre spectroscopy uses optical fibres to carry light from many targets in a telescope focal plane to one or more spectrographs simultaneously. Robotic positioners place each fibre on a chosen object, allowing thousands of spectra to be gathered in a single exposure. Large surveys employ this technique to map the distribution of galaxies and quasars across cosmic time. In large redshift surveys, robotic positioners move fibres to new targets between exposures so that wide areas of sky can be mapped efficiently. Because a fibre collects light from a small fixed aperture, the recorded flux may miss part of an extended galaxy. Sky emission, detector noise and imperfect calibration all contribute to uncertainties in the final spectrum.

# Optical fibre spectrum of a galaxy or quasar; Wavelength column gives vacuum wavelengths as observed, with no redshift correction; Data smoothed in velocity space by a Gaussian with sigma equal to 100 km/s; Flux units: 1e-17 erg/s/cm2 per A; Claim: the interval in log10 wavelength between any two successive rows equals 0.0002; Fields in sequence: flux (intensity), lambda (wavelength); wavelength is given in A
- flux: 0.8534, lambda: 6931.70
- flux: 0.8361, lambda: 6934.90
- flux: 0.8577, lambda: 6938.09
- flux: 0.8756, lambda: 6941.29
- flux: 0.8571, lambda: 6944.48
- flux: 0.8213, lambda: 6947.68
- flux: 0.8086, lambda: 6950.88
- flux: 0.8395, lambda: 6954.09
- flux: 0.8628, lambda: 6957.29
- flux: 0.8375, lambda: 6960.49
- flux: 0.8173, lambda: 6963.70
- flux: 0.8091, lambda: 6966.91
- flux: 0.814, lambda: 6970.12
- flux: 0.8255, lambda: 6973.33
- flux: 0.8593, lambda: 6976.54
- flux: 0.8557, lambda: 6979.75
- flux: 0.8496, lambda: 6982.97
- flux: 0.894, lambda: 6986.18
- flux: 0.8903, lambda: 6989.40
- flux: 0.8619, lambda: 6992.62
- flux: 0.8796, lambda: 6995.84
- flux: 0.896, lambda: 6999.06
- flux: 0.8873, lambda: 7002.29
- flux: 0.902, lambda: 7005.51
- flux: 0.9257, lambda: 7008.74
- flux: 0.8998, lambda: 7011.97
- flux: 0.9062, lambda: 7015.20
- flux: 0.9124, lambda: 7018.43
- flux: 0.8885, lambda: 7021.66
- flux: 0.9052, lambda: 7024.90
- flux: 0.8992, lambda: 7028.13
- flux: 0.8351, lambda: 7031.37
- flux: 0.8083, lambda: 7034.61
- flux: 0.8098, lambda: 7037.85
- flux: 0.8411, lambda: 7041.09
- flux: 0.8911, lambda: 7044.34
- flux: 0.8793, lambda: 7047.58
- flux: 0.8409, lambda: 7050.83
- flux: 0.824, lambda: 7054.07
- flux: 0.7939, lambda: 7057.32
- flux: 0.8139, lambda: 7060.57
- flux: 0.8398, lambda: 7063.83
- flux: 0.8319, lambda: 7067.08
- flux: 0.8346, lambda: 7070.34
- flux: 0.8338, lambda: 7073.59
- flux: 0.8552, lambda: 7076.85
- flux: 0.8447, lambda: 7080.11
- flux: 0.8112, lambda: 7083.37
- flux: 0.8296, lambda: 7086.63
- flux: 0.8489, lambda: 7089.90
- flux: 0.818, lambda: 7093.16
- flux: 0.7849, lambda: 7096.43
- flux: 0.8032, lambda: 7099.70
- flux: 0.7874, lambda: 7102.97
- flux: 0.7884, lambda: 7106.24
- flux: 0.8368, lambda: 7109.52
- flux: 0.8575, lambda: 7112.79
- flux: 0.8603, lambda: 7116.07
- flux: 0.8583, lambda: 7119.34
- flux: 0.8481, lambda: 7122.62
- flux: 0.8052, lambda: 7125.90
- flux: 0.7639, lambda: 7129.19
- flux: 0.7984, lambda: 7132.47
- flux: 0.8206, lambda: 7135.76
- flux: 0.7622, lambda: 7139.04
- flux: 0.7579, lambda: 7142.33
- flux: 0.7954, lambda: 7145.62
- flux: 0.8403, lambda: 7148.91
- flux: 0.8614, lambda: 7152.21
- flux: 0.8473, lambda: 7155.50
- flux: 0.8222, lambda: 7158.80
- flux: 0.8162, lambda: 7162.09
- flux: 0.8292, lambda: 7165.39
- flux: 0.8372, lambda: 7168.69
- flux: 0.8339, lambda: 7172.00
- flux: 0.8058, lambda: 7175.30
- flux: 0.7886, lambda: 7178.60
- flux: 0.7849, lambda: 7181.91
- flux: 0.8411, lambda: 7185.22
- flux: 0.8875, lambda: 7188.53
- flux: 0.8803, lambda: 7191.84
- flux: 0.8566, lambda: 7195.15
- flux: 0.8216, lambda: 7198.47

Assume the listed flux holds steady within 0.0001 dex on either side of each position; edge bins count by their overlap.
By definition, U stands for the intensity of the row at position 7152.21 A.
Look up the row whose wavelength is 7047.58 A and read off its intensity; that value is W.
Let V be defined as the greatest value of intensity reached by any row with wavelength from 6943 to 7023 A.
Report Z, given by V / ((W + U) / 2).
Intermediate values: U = 0.8614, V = 0.9257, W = 0.8793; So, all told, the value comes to 1.06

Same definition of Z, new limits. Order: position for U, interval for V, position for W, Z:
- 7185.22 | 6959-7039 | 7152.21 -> 1.09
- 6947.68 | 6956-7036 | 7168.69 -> 1.12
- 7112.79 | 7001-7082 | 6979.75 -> 1.08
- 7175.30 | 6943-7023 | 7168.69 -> 1.13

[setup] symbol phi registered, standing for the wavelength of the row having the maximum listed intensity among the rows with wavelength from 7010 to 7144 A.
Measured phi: 7018.43 A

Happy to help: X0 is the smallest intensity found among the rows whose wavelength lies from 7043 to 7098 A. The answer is 0.7849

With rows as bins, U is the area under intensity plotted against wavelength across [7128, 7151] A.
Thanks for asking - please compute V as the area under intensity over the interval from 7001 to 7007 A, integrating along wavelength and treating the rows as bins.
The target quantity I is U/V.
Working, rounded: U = 18.2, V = 5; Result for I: 3.4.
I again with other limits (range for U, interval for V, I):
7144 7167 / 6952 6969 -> 1.4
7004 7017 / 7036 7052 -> 0.9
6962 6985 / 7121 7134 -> 1.8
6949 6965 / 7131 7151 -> 0.8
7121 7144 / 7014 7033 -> 1.1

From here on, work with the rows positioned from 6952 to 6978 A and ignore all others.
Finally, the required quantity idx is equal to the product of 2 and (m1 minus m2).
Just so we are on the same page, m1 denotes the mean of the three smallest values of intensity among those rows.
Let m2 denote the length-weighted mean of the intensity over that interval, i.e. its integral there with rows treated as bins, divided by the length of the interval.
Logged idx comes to -0.04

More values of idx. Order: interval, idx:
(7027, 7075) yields -0.07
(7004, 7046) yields -0.12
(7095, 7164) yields -0.11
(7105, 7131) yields -0.08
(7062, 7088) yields -0.02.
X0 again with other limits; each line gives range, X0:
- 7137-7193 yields 0.7579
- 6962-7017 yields 0.8091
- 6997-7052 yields 0.8083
